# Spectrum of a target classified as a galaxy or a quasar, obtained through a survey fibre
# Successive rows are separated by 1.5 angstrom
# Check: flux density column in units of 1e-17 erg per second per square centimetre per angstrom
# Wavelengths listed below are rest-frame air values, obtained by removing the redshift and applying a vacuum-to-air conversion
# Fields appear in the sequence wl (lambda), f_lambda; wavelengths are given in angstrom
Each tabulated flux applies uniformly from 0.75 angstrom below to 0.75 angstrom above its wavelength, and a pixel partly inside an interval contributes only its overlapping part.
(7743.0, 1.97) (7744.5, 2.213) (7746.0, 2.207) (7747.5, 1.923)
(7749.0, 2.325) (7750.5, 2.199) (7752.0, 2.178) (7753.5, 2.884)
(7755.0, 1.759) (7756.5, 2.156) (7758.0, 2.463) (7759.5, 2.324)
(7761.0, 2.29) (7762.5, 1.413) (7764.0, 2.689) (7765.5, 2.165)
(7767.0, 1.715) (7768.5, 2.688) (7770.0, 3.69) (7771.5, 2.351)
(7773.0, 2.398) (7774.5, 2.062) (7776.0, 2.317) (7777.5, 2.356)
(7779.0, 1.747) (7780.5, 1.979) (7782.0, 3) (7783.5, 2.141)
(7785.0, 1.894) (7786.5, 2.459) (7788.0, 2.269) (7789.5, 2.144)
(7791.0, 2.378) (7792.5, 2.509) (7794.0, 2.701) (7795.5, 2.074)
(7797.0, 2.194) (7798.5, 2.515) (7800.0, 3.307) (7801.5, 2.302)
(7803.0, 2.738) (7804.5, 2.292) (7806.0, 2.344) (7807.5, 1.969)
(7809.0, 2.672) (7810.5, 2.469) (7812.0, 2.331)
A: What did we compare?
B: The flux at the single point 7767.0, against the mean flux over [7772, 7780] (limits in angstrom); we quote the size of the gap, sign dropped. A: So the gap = 0.46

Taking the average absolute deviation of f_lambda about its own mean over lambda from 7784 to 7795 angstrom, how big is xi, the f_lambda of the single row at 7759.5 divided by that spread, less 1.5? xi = 10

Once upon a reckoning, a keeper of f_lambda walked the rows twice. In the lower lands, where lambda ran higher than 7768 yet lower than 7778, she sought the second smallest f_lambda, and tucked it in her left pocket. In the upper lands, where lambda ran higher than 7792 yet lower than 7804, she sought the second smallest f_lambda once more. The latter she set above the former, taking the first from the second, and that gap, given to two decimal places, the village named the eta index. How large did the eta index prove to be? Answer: -0.12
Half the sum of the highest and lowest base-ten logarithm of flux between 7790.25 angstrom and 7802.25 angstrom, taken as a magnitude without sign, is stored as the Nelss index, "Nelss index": 0.418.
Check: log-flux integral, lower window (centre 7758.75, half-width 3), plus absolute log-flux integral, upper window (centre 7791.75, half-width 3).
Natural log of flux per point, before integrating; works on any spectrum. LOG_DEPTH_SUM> 10.3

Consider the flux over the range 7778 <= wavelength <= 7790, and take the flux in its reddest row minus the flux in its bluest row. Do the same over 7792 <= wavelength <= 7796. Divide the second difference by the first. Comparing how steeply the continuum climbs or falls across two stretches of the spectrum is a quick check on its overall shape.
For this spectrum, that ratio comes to -1.1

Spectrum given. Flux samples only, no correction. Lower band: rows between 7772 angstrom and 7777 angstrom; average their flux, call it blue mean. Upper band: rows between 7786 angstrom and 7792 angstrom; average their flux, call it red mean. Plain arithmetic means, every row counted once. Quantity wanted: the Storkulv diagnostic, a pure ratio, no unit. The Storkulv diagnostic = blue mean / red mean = 0.98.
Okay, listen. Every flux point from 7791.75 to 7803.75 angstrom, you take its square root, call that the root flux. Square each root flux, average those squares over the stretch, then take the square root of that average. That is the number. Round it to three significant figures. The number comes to 1.59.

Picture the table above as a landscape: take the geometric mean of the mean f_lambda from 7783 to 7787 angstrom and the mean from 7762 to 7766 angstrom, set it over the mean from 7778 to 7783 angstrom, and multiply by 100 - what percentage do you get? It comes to 95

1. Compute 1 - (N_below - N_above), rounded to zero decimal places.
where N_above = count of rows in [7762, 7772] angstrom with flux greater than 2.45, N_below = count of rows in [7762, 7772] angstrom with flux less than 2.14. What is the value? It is 2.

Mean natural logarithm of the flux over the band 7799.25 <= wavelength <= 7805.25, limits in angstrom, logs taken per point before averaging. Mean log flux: 0.97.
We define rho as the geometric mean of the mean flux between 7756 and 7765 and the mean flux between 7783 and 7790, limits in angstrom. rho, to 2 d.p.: 2.20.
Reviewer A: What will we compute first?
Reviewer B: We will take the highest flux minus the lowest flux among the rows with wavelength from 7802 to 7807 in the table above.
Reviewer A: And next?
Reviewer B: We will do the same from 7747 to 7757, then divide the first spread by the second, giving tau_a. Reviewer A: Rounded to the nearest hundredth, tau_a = 0.40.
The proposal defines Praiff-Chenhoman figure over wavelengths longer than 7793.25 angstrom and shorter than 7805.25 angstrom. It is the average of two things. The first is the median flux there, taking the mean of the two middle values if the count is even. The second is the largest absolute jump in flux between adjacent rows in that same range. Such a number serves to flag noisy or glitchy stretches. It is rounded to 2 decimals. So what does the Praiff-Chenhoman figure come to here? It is 1.71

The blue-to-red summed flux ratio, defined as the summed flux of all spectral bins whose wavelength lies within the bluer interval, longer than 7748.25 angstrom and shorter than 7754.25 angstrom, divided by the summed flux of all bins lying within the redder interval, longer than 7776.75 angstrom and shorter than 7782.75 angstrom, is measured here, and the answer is 1.06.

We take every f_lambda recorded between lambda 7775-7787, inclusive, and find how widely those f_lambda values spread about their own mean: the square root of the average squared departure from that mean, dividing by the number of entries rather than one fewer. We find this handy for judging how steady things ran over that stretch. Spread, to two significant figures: 0.37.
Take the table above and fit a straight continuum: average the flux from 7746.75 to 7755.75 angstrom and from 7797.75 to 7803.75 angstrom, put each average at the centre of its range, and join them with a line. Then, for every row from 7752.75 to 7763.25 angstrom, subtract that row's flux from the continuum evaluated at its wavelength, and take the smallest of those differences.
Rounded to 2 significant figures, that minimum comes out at -0.65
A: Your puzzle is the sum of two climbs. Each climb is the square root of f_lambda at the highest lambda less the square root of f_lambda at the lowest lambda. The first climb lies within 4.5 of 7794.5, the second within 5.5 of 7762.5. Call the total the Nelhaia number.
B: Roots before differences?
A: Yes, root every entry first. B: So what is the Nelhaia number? -0.2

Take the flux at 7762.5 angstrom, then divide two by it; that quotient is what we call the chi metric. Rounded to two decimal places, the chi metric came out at 1.42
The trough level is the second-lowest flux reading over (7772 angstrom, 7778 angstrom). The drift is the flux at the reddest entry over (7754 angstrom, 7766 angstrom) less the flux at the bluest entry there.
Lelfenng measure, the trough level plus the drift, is 2.7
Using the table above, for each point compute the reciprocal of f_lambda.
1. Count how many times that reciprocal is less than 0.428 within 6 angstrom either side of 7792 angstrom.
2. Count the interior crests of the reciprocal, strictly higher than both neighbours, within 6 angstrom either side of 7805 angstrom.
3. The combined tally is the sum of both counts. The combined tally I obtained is 7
